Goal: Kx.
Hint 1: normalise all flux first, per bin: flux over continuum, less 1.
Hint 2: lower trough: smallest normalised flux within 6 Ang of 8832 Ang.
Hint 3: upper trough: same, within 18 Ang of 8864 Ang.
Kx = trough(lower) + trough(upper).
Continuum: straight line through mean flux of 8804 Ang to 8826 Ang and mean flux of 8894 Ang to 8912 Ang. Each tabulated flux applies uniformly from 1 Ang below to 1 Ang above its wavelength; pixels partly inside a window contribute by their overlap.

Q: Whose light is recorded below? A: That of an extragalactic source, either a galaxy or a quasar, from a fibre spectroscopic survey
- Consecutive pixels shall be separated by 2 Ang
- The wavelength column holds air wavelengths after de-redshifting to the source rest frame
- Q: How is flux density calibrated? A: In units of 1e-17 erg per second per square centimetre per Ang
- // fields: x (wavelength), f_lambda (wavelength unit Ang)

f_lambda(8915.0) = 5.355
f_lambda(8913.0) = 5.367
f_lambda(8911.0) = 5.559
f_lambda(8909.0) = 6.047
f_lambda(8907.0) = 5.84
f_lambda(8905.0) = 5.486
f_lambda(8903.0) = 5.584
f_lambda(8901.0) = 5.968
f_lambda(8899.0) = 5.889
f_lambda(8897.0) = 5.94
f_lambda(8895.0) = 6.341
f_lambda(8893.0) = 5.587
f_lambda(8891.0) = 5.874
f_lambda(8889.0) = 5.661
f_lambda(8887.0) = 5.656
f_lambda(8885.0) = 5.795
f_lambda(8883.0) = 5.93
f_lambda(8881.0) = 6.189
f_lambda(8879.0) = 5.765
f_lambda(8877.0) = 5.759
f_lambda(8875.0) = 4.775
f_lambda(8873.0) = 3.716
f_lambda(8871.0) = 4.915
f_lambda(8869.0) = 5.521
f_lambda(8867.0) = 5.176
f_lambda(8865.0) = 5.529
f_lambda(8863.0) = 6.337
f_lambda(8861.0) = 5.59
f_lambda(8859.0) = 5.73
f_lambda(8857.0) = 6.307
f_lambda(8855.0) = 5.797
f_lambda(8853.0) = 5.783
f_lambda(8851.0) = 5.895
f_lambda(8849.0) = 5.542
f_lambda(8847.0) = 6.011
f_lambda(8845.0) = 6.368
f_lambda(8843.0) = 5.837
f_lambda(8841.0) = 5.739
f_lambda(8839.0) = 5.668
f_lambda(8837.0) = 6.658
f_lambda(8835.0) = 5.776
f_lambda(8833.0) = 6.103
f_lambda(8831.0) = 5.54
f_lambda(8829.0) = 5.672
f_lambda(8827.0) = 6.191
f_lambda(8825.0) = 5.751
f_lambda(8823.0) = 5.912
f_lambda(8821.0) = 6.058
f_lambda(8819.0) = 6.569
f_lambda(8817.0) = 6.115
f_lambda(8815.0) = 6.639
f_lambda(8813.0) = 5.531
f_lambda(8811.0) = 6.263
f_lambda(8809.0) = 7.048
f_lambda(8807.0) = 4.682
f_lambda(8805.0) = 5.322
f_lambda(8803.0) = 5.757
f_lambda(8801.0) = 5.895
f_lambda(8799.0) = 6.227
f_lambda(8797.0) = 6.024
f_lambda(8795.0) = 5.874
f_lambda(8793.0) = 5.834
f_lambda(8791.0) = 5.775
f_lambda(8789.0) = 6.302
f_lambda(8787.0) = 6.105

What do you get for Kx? -0.441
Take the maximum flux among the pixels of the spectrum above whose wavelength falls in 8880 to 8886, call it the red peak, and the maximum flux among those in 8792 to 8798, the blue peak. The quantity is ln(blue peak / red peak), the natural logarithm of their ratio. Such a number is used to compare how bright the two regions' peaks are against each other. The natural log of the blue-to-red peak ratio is -0.03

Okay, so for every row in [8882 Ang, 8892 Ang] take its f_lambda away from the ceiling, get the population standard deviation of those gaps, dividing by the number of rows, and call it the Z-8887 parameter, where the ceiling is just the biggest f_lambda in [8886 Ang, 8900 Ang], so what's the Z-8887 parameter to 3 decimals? 0.110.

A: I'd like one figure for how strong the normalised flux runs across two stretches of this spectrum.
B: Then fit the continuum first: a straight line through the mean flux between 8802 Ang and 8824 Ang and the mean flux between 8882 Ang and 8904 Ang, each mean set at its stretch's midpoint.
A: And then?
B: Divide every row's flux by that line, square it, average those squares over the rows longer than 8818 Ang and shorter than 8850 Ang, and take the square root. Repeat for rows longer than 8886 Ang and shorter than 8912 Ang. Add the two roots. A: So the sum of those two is 2.00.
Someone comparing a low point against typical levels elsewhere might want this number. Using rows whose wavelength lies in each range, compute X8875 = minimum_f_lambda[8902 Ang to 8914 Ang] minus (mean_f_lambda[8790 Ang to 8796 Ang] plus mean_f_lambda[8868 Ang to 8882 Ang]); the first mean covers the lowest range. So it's -5.69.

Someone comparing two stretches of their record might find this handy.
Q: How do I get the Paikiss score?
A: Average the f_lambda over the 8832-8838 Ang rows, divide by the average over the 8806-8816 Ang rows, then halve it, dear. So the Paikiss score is 0.512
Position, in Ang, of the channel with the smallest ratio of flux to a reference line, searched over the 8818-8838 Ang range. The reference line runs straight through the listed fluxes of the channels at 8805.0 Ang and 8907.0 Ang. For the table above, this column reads 8831.0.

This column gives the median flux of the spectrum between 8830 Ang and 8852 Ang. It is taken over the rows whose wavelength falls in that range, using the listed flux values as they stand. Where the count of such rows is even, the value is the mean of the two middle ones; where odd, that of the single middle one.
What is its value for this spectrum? 5.84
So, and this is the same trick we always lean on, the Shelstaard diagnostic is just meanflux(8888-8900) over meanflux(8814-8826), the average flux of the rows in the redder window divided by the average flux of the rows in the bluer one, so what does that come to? 0.95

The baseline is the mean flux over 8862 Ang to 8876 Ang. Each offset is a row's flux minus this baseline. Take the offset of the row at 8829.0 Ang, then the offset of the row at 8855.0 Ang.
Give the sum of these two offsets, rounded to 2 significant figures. 1.2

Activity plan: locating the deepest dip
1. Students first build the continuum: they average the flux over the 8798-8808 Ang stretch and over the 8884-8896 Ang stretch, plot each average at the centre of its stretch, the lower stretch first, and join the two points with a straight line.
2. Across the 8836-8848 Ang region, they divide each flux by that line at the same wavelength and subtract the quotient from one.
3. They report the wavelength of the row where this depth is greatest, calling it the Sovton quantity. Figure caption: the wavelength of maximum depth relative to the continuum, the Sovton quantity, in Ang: 8839.0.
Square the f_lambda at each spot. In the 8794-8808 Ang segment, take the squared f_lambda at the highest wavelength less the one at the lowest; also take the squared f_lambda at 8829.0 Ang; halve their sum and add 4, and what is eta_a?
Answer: 14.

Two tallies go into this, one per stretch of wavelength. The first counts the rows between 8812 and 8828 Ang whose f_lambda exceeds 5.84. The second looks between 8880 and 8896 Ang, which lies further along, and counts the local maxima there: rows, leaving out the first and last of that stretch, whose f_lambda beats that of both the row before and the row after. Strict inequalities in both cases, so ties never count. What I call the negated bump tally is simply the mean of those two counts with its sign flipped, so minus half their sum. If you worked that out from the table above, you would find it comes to -3.5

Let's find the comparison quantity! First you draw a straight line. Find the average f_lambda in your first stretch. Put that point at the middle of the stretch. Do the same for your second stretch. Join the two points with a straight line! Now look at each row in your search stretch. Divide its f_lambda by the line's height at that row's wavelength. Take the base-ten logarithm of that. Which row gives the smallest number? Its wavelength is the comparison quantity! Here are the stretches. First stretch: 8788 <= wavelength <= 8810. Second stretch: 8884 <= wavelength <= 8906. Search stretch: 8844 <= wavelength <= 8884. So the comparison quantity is 8873.0 Ang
